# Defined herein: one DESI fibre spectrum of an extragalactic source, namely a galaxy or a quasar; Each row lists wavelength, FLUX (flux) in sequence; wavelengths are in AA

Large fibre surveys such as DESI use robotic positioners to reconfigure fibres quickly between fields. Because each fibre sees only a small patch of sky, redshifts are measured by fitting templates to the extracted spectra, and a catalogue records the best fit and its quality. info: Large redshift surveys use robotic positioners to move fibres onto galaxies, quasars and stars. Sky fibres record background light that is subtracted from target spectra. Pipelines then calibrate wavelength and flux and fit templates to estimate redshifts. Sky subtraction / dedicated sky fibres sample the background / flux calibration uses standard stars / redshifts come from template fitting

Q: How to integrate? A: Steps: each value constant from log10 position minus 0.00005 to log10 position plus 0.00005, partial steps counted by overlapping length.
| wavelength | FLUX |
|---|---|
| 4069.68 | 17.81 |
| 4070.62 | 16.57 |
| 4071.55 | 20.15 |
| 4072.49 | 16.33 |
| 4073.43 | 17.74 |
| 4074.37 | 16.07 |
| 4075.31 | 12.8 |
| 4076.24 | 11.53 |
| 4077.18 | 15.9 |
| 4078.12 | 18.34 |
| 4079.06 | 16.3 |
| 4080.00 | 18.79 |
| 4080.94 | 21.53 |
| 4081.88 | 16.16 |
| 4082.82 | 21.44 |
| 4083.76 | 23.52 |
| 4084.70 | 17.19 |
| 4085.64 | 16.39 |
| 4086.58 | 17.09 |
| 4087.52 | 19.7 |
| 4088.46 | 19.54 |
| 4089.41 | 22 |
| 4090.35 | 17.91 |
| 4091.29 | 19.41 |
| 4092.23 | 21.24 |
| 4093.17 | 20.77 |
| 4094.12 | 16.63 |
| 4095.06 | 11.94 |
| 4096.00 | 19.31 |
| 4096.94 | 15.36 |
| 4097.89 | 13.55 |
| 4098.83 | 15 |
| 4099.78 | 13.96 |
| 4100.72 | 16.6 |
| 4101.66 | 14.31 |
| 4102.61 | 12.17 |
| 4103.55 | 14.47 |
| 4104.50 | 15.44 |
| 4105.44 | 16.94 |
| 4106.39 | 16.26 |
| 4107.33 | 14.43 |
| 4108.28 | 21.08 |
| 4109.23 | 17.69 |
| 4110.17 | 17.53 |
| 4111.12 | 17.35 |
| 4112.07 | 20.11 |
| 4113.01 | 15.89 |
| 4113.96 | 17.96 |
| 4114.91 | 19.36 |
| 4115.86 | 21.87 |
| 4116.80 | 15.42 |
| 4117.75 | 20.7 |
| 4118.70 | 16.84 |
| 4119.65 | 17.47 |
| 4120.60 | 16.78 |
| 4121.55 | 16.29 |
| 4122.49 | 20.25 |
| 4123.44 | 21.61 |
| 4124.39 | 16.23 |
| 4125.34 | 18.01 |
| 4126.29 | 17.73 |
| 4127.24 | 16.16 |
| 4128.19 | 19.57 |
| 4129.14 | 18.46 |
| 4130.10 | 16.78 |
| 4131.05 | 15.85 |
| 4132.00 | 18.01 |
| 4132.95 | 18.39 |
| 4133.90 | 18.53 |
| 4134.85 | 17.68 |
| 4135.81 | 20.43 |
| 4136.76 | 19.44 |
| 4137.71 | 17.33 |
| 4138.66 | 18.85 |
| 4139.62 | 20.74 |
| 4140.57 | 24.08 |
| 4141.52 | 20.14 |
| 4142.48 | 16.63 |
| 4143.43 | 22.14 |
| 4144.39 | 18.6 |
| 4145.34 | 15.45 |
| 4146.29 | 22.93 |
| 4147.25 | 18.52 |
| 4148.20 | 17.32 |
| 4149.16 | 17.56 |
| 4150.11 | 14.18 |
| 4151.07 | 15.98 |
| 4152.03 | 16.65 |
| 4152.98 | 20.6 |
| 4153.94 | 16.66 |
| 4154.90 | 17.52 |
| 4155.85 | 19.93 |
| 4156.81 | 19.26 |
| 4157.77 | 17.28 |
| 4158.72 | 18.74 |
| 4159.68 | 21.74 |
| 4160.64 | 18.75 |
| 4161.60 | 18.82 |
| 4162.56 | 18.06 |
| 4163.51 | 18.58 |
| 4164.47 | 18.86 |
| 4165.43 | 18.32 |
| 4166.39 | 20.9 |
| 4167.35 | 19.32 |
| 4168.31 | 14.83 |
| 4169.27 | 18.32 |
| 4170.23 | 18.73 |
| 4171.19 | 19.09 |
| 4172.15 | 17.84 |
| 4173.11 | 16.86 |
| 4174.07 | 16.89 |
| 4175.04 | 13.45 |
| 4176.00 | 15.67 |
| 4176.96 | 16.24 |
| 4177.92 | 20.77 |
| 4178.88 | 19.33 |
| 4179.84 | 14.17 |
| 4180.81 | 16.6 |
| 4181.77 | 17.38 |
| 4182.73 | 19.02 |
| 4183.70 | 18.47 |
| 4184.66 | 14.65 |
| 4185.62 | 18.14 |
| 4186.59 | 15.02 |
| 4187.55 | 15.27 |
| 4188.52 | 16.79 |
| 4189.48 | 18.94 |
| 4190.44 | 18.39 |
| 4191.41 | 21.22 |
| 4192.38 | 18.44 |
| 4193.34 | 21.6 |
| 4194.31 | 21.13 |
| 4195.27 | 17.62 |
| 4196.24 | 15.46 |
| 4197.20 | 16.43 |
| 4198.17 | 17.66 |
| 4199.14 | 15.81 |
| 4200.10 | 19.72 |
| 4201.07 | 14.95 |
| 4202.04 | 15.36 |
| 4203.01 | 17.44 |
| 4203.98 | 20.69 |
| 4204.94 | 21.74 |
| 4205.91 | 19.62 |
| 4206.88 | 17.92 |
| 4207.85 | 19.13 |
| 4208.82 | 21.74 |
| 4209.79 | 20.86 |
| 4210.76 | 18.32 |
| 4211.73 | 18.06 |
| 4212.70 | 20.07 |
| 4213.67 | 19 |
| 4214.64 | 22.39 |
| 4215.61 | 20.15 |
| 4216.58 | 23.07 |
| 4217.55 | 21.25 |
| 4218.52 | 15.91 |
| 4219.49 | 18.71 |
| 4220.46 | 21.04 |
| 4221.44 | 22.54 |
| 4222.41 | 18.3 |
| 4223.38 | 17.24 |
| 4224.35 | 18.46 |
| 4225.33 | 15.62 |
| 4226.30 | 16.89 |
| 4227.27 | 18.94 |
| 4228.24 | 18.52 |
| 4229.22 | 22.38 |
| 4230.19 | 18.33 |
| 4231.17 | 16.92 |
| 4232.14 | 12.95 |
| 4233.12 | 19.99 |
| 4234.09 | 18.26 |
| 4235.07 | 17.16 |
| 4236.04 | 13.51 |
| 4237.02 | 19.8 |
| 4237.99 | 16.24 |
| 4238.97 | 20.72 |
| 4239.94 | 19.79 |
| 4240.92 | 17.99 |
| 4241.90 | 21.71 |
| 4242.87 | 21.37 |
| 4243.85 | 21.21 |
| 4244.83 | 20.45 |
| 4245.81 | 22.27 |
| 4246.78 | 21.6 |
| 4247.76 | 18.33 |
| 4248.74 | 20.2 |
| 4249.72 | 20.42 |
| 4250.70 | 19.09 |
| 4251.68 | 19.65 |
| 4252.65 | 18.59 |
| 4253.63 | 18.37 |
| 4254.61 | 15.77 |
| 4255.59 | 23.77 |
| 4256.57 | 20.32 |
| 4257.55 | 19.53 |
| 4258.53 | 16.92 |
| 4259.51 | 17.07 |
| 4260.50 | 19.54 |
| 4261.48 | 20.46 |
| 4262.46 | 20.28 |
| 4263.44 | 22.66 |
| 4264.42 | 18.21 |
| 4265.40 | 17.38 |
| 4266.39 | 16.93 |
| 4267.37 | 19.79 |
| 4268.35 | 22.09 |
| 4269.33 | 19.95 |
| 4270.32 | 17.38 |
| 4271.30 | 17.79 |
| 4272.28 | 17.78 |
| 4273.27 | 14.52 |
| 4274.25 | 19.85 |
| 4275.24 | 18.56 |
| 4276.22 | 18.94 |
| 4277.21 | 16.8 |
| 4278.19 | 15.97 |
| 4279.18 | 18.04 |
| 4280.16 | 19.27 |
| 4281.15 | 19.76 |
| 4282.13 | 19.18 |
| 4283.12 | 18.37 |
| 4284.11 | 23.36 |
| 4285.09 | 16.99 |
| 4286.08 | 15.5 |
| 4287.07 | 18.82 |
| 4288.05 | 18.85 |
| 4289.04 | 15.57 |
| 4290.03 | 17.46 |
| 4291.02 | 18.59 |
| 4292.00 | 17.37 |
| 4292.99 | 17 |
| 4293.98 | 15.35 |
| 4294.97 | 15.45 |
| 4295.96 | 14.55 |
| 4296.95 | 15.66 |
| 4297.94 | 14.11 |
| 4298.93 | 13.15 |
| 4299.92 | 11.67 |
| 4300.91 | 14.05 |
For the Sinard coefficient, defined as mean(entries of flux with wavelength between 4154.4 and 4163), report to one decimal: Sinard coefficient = 18.9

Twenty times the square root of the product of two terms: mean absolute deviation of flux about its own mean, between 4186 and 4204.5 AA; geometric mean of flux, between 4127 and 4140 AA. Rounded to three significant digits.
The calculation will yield 117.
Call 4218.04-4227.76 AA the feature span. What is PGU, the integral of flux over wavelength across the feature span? 179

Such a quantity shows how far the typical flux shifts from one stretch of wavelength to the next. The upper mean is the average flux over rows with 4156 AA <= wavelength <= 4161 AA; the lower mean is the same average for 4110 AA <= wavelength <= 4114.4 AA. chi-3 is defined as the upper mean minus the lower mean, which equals 1.4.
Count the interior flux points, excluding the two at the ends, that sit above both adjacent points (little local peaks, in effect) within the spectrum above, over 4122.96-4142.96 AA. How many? 5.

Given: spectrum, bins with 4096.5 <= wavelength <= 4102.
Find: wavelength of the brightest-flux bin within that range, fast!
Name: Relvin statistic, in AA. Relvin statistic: 4100.72 AA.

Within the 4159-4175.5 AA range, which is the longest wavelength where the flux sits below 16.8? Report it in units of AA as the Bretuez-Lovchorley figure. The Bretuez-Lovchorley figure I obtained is 4175.04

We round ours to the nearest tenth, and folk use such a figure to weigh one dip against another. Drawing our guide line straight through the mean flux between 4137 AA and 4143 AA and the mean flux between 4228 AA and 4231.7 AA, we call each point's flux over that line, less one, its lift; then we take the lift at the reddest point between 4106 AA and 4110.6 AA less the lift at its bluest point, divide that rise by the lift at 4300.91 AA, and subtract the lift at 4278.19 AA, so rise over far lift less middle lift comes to -0.1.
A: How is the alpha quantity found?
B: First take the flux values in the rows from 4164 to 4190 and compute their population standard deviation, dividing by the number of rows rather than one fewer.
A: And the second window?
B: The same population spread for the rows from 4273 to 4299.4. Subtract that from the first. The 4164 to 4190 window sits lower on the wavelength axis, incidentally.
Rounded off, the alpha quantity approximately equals -0.2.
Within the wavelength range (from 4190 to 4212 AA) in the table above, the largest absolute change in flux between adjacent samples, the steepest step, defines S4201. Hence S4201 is 4.8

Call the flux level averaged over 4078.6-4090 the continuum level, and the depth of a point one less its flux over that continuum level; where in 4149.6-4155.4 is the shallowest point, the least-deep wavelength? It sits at 4152.98 AA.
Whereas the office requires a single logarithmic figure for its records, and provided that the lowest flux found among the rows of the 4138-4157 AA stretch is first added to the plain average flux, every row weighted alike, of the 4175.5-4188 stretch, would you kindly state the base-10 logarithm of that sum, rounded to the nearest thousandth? 1.494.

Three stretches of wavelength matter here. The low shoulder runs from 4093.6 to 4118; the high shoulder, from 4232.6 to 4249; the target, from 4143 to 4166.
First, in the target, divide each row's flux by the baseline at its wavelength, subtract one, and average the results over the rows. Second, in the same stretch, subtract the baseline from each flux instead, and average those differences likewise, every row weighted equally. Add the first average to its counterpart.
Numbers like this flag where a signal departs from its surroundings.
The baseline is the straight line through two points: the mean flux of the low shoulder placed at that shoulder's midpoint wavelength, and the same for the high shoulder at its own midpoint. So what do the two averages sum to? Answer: 0.9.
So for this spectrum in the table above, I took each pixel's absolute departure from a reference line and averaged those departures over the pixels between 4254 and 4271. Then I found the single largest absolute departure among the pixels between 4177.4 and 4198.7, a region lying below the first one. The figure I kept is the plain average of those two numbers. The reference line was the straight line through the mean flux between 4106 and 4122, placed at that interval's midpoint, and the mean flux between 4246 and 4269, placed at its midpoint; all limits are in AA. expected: 3.1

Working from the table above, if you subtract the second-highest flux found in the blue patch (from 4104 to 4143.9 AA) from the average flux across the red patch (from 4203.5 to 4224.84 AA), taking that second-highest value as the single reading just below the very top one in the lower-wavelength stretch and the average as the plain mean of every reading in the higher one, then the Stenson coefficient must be -2.3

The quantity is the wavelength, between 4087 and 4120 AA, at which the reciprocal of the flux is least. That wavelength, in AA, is 4089.41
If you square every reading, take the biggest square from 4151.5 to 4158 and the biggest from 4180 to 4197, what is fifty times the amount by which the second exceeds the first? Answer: 2110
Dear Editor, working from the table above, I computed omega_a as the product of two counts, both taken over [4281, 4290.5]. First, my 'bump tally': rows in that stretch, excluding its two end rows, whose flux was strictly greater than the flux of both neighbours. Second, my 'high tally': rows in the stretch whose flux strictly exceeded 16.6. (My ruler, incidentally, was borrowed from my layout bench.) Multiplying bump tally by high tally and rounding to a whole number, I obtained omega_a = 16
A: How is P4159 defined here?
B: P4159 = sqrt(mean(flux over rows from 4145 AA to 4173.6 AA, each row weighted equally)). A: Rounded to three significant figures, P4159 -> 4.27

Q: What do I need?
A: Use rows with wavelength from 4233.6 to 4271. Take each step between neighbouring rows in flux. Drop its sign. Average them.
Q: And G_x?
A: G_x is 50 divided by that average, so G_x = 24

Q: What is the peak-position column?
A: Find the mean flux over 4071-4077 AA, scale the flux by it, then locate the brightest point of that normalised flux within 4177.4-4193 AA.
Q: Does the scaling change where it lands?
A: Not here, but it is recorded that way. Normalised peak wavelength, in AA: 4191.41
